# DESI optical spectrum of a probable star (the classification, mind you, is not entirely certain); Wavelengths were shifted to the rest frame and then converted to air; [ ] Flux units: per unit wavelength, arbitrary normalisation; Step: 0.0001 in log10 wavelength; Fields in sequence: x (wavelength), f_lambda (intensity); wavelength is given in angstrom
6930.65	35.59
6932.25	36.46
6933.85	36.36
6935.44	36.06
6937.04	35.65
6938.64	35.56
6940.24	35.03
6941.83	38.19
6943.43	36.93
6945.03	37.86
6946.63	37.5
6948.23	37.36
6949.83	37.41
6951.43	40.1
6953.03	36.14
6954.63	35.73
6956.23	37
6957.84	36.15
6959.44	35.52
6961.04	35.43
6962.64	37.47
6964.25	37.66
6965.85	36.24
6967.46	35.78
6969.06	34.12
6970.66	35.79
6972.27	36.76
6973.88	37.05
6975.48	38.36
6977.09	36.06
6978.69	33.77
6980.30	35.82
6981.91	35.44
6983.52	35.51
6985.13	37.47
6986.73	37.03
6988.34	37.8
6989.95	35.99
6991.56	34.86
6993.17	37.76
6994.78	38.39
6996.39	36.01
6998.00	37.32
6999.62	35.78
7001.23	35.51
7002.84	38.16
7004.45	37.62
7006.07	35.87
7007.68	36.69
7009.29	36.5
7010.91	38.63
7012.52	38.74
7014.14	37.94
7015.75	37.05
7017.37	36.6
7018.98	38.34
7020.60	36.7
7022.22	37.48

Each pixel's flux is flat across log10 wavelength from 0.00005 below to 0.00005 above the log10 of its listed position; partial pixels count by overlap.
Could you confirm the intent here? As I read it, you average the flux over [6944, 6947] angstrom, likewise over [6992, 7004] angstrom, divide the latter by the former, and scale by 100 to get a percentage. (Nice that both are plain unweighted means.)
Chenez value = 98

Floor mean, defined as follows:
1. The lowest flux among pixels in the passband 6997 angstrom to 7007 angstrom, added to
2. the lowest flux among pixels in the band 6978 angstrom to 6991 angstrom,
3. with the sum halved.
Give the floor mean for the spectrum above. 34.6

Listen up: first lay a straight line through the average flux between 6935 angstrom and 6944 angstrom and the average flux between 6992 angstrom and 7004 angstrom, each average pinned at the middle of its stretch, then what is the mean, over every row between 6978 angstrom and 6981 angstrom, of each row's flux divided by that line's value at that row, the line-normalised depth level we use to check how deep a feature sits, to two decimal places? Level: 0.95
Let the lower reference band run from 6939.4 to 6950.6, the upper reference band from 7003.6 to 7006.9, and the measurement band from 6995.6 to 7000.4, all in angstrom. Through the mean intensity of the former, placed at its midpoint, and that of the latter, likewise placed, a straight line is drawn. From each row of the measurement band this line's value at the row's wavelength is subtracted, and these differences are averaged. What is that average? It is -0.43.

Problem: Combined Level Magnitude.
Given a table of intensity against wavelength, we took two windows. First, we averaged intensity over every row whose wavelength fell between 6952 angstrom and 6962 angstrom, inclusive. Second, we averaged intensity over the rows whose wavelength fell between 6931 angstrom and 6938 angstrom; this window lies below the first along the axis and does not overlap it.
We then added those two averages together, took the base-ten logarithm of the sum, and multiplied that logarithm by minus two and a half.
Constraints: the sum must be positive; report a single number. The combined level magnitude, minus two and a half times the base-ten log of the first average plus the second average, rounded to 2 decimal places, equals -4.65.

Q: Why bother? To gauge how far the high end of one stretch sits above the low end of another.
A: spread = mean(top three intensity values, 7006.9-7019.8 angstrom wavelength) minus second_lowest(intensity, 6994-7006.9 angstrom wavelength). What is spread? 2.8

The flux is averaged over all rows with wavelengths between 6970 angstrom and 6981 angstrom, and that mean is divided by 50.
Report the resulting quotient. 0.725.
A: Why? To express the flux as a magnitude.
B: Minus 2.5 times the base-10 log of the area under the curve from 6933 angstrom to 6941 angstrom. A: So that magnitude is -6.14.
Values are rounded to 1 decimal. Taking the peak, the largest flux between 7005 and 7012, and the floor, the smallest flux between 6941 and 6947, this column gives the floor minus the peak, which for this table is -1.7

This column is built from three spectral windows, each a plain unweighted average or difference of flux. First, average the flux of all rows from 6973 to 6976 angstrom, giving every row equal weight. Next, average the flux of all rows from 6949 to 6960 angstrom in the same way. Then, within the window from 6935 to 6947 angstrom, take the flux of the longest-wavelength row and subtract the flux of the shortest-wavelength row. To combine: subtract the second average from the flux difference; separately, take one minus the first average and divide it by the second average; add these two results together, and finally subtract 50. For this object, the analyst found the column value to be -86.4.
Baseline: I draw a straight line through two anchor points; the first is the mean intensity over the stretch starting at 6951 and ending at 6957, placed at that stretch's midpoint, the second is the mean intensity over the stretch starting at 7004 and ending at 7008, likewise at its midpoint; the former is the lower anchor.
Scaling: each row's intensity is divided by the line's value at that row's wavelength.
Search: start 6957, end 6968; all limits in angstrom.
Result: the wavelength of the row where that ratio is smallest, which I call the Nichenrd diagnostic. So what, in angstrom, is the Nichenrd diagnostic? 6961.04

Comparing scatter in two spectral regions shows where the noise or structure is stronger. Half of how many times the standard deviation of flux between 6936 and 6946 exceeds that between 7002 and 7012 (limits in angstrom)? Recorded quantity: 0.62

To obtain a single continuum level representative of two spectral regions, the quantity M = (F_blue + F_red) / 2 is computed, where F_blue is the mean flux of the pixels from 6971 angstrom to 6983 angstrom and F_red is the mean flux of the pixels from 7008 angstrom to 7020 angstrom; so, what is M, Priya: 36.9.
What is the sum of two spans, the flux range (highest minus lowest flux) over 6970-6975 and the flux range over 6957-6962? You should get 2.0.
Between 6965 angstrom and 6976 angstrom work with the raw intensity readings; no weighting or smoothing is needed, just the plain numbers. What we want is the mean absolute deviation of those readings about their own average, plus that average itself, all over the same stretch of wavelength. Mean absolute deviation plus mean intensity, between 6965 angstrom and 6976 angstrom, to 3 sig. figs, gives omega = 37.2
